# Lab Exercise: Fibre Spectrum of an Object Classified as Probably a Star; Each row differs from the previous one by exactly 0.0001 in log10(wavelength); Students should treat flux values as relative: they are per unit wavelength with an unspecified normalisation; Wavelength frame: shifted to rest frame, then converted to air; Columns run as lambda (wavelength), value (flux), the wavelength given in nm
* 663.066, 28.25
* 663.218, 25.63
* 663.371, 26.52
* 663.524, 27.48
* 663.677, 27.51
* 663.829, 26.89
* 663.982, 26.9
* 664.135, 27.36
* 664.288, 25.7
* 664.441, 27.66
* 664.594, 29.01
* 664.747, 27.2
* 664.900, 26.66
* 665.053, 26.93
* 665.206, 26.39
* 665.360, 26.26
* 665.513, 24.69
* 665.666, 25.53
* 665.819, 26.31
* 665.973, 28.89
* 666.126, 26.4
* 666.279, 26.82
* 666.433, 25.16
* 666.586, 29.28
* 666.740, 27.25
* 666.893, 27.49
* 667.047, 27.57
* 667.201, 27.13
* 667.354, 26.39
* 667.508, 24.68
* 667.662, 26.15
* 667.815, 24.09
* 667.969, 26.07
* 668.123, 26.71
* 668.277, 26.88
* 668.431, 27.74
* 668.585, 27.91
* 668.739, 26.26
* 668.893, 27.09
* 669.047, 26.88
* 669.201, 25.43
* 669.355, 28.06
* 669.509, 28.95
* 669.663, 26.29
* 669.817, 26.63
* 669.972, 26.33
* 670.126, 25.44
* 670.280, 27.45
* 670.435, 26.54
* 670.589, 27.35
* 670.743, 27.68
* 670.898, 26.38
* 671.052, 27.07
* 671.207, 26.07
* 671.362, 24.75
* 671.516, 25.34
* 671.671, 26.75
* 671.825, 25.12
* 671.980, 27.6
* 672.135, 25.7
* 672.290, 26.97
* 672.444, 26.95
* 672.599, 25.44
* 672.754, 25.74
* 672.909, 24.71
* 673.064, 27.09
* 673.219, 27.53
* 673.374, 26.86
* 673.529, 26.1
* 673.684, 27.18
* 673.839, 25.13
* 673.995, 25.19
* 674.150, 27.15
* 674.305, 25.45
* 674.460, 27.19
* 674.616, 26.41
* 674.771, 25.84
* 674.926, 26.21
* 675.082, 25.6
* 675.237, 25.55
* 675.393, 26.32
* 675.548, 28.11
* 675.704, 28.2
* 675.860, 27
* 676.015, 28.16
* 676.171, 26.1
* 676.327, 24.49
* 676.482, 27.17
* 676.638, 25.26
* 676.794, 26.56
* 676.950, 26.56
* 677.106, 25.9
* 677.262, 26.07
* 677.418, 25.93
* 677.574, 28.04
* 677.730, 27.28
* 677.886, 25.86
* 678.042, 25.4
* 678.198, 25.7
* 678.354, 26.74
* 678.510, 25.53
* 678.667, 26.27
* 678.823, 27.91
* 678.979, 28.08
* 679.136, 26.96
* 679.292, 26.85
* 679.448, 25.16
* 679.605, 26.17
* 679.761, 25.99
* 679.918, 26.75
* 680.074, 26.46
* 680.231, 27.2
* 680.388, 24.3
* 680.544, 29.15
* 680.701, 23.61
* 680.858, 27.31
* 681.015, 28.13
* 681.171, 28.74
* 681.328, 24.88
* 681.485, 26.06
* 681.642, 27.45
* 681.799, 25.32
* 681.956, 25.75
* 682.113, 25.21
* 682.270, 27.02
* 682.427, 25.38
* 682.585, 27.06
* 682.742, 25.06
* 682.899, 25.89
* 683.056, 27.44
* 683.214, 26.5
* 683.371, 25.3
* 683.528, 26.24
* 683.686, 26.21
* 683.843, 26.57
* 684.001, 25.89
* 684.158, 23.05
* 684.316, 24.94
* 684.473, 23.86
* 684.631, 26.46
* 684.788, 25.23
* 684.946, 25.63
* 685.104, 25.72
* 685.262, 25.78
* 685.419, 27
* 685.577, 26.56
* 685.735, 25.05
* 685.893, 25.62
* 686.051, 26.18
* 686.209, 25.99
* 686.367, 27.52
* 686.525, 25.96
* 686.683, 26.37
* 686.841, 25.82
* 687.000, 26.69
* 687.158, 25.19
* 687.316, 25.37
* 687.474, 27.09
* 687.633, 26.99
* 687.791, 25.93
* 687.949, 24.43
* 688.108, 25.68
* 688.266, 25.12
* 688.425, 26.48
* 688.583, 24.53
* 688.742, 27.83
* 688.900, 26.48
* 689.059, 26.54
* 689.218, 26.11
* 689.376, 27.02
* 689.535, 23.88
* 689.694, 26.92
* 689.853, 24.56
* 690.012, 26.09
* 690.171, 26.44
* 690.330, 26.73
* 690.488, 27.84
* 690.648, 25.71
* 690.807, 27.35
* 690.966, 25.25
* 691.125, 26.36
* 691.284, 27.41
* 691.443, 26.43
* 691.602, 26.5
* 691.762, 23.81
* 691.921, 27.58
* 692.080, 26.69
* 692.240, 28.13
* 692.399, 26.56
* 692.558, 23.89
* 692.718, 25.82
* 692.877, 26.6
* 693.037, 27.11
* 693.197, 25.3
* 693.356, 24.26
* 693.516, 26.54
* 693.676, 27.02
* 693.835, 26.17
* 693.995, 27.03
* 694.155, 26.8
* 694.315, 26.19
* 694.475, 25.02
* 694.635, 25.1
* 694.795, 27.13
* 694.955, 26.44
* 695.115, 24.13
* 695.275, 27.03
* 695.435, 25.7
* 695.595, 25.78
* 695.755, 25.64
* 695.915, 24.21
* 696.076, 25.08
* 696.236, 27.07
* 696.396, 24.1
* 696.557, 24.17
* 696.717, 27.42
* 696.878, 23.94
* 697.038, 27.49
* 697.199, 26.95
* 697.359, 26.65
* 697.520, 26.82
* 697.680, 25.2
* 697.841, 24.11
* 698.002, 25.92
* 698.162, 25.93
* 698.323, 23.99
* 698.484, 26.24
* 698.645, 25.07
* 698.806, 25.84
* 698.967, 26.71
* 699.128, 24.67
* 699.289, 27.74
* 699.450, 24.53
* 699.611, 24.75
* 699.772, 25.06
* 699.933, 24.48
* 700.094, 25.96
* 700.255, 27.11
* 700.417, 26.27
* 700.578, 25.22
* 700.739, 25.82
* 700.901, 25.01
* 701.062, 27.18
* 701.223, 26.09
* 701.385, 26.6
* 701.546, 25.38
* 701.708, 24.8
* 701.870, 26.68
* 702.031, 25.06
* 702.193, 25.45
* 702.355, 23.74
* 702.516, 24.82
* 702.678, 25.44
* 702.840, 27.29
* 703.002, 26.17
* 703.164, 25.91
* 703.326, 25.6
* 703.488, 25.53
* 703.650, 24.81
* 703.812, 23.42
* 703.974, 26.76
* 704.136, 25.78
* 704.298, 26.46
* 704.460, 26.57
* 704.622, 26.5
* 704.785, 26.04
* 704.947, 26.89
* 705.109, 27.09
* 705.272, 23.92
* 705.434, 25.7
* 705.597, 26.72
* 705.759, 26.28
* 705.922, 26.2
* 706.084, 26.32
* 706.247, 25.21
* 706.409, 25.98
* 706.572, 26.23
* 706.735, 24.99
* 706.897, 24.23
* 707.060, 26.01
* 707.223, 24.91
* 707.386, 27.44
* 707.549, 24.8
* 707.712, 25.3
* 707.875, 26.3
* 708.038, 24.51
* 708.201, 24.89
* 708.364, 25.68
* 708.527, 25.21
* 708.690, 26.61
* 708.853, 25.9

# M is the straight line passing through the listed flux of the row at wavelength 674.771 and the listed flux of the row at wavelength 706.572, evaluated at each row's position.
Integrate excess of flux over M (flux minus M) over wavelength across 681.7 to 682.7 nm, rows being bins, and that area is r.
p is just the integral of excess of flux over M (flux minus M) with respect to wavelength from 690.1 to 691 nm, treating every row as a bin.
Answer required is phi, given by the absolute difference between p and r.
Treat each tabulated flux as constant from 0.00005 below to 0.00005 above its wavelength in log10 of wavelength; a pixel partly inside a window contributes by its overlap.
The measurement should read 0.5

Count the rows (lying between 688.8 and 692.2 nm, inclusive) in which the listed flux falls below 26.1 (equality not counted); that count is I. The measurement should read 6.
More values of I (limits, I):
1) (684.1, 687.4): 14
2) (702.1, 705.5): 13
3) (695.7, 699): 13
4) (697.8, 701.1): 15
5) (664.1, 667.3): 4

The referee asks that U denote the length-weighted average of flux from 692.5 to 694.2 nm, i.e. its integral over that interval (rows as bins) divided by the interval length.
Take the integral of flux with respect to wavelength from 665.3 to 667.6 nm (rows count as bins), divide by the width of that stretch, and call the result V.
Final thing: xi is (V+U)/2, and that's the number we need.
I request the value 26.4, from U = 26.1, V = 26.66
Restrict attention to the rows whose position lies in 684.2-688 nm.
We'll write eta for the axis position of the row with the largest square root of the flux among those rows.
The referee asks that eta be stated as 686.367 nm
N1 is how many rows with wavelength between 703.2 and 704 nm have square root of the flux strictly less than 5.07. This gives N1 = 4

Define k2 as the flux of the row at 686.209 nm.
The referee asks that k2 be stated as 25.99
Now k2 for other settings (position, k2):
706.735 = 24.99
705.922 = 26.2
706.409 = 25.98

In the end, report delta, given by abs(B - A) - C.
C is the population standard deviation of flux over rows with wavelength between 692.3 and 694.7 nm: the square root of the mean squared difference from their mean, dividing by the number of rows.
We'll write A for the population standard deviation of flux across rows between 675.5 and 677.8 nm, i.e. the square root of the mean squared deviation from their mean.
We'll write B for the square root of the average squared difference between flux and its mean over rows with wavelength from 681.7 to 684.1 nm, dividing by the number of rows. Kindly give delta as -0.62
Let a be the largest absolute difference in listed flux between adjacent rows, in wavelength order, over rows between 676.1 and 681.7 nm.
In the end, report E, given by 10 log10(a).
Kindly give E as 7.4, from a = 5.5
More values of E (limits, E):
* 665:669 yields 6.1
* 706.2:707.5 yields 4.0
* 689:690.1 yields 5.0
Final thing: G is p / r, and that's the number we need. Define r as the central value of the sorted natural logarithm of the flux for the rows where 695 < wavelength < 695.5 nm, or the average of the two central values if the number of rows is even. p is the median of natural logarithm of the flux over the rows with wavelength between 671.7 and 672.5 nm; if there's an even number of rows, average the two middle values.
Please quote 1.01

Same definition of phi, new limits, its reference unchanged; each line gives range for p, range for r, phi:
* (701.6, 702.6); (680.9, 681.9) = 1.9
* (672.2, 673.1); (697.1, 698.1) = 0.4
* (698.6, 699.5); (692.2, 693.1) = 0.5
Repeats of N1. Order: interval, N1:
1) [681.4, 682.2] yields 2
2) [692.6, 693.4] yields 2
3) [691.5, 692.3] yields 1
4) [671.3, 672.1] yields 3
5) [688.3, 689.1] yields 1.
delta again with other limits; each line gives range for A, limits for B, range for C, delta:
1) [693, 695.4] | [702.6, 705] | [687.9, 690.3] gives -1.00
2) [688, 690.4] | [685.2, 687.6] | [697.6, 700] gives -0.66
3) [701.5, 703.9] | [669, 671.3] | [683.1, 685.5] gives -0.98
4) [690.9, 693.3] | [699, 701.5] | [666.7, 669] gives -0.87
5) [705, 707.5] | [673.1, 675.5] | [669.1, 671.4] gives -0.86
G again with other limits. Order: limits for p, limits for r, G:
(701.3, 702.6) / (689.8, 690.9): 0.99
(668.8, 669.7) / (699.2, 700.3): 1.02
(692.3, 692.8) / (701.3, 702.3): 1.00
